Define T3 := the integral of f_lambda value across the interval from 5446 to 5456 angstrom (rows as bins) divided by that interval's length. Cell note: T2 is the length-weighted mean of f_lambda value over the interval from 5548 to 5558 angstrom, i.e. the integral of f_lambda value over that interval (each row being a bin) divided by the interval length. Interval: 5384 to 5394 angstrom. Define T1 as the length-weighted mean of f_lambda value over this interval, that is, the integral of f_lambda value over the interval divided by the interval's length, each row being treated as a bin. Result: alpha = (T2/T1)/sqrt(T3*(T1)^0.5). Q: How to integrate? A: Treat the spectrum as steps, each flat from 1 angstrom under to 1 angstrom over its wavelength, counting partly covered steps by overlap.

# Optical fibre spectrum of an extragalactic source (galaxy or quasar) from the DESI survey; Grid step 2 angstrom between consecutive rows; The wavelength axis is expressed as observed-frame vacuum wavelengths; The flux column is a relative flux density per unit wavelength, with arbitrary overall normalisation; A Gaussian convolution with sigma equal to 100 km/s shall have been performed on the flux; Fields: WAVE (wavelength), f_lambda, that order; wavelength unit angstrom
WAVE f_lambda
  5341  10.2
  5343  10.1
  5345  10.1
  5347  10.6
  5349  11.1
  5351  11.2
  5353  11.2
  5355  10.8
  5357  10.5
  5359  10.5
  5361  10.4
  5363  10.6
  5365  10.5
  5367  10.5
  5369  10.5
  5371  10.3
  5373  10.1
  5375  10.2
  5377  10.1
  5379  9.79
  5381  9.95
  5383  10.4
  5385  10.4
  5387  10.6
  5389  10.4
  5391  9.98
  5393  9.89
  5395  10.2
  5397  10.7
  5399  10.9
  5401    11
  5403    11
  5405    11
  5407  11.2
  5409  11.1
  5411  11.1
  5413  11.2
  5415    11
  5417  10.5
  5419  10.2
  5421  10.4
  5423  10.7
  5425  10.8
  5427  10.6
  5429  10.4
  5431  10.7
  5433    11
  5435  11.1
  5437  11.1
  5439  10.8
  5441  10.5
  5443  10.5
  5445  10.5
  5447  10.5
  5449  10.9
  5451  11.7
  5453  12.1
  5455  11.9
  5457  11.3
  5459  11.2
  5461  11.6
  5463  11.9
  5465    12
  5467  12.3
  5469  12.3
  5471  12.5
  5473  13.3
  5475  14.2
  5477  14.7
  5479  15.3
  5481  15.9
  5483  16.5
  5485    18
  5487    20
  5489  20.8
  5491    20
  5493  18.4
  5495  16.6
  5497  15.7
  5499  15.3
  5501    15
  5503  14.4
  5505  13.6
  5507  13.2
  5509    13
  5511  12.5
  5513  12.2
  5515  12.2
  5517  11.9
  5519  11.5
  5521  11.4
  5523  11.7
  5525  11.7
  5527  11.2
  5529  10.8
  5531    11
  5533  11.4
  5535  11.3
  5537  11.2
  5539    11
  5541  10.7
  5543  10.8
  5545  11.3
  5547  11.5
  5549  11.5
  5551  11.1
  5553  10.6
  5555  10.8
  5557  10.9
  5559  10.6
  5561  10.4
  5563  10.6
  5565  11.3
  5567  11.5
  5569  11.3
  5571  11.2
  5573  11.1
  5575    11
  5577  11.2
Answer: 0.18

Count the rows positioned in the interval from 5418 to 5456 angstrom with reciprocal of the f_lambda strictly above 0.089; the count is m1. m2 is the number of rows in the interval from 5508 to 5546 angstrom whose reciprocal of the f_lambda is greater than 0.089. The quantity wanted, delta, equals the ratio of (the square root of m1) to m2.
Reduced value 0.57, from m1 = 16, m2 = 7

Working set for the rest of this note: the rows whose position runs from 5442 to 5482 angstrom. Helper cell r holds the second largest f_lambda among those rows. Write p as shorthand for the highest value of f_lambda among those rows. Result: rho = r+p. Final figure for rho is 31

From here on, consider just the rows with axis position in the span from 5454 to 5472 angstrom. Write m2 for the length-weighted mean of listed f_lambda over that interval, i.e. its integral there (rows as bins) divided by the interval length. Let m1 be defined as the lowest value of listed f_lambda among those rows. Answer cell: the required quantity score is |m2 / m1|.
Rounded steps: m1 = 11.2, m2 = 11.9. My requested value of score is 1.06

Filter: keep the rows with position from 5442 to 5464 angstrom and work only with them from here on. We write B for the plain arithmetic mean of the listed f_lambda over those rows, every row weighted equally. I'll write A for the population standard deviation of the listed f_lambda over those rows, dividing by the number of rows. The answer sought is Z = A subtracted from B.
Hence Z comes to 10.7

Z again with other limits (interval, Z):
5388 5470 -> 10.4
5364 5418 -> 10.1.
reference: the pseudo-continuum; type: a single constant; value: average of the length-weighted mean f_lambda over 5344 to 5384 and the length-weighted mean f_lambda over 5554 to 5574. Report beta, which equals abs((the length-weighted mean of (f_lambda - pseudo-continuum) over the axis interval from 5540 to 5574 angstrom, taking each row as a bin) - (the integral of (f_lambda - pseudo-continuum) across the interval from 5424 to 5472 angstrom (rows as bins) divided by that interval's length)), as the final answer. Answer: 0.2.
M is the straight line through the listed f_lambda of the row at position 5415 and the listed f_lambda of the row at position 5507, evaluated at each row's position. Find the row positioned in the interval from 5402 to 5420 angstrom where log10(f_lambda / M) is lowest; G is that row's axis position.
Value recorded 5419 angstrom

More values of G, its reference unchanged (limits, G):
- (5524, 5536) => 5529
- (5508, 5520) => 5519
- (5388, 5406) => 5393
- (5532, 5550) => 5541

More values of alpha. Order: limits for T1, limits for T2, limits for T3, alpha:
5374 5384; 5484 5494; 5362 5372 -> 0.33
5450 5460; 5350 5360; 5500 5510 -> 0.14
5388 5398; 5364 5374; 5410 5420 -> 0.17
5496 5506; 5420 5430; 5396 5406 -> 0.11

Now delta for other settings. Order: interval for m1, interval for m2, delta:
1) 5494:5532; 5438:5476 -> 0.25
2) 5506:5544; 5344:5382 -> 0.14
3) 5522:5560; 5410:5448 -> 0.18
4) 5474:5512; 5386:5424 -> 0.00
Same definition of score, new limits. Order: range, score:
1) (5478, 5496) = 1.17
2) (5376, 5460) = 1.10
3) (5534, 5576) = 1.06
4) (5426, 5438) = 1.04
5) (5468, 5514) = 1.26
